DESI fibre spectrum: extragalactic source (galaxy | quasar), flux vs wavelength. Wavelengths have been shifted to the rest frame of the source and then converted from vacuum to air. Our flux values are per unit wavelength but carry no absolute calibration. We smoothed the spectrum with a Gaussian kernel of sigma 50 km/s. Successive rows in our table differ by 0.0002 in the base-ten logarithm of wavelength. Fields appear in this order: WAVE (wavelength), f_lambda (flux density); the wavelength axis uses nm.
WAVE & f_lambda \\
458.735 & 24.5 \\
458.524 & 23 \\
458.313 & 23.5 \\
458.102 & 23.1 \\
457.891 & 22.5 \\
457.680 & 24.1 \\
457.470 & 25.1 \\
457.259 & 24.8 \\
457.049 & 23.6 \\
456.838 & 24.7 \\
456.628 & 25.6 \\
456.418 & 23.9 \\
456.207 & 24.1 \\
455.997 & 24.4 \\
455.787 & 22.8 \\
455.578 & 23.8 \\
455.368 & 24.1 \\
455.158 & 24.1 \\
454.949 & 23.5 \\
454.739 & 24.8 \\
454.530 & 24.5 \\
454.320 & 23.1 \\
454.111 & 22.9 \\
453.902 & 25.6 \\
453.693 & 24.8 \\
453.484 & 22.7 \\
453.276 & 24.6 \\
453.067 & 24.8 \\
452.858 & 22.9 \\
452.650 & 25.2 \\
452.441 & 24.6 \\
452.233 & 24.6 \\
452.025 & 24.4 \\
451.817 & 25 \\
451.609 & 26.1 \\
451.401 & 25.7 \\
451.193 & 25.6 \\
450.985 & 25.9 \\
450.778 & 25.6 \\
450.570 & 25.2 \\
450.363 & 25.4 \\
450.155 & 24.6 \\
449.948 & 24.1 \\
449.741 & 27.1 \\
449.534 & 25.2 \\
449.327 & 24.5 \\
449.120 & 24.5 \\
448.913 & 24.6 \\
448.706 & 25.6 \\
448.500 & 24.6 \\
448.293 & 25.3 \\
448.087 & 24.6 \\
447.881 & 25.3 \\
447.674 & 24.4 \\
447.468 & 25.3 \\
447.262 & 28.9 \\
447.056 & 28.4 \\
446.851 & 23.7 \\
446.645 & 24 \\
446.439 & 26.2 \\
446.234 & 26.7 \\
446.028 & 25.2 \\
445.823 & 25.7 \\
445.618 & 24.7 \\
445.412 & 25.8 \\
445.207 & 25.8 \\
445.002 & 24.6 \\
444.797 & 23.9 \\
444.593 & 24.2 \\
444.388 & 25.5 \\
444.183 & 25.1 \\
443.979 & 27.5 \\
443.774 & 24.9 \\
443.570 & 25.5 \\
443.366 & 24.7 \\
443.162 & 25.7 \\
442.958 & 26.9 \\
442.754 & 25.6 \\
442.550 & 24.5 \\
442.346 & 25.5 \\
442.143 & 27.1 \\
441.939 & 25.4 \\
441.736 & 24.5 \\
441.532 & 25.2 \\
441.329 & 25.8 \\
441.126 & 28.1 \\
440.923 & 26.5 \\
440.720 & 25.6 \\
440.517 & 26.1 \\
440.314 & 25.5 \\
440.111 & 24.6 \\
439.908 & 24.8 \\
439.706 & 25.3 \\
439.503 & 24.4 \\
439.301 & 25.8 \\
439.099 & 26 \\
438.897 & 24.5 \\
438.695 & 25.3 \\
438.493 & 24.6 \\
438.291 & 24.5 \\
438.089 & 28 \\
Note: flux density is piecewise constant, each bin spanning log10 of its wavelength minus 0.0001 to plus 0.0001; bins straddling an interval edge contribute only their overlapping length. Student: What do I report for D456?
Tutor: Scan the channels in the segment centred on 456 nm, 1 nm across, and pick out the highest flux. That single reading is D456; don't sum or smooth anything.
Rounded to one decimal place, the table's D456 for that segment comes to 24.4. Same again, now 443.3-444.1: 27.5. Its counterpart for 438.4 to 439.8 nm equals 26.0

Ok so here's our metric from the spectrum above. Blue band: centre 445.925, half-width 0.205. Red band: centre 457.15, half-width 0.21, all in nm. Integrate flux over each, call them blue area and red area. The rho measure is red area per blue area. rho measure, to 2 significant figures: 0.97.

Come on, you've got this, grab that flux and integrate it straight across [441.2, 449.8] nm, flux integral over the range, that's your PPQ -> 219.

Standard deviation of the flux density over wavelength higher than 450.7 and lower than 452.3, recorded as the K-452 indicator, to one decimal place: 0.6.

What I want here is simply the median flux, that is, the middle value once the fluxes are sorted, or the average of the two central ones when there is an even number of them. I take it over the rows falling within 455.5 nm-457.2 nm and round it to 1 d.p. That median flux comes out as 24.0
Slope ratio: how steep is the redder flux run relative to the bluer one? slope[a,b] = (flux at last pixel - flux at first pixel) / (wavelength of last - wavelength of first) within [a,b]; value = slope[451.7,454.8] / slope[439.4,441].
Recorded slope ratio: -0.05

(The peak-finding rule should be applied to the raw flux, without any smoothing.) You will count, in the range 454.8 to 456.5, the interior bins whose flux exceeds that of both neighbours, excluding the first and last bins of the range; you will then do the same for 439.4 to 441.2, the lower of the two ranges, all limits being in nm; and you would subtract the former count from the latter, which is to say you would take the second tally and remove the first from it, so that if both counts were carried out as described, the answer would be 1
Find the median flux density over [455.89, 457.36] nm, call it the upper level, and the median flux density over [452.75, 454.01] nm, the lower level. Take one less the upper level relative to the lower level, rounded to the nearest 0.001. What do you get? 0.012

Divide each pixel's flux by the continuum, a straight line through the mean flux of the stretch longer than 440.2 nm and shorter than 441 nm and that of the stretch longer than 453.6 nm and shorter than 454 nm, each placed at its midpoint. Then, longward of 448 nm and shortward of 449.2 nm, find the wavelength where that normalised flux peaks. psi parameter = 448.706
